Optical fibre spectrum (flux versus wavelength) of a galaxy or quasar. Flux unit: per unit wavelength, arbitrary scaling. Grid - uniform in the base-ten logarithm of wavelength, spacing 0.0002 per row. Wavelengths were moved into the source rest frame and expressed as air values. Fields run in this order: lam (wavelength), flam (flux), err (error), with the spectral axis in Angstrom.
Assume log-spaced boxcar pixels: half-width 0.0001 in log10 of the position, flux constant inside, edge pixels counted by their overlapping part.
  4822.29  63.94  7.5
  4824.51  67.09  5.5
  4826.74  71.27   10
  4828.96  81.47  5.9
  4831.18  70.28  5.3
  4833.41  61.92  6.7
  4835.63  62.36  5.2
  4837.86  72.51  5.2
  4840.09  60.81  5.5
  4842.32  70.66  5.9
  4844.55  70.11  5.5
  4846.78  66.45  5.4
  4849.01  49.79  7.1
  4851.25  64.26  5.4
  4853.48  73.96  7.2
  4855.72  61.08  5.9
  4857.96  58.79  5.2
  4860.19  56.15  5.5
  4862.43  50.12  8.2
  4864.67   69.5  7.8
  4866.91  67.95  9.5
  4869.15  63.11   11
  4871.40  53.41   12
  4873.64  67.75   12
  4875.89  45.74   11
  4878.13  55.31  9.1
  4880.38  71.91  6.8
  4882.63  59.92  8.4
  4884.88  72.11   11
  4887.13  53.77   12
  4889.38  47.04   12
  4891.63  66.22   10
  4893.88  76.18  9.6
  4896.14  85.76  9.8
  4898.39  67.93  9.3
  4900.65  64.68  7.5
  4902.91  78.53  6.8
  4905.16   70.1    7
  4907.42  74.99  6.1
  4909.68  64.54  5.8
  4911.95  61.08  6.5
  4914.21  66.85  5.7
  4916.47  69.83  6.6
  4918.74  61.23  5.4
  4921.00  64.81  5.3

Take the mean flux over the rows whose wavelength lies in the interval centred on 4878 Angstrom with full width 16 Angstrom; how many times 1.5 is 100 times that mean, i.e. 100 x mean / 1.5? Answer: 4059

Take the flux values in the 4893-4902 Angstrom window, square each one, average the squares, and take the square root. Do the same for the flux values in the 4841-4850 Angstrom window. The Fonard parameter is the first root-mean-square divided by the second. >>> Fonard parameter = 1.14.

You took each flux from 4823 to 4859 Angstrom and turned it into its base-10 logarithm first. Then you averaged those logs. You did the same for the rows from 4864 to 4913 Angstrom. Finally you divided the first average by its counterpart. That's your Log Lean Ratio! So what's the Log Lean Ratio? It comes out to 1.01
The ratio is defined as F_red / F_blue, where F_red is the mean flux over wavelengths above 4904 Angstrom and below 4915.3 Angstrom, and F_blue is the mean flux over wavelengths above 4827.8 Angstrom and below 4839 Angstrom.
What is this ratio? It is 0.97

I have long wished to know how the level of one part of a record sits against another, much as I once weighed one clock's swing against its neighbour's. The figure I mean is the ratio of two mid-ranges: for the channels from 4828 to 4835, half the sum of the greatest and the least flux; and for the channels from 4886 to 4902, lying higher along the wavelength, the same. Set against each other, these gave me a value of 1.08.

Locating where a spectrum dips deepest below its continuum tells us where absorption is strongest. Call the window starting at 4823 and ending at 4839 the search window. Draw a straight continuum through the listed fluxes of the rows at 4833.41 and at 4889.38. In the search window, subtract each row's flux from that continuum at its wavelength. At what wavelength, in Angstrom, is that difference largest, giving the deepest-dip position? 4833.41 Angstrom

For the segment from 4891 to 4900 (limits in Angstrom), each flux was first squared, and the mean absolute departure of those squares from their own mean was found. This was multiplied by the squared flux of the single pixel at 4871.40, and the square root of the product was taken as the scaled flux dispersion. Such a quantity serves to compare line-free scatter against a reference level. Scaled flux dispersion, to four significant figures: 1722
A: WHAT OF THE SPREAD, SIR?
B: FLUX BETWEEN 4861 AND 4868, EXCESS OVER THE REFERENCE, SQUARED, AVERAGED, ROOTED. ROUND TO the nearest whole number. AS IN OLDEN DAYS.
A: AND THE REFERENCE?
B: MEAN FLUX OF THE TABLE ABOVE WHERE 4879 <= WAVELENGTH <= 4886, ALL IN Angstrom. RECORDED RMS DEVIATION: 10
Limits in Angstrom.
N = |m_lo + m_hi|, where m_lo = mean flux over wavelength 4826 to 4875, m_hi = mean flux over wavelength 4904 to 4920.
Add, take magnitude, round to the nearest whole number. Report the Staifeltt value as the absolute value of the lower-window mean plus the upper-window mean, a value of 132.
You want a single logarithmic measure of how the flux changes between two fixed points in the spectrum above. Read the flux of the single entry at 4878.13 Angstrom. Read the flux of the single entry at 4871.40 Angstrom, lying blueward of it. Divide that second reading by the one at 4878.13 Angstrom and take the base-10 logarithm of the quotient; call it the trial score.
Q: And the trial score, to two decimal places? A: -0.02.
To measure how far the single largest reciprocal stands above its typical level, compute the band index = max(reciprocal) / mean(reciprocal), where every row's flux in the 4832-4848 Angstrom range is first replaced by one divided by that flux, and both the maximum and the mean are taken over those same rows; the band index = 1.09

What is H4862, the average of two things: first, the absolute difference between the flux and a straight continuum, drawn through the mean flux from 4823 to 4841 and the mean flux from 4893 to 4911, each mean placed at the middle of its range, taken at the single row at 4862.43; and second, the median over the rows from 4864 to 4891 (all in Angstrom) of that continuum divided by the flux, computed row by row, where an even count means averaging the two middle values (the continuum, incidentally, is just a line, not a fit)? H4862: 10.7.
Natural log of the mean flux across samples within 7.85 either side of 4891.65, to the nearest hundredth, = 4.20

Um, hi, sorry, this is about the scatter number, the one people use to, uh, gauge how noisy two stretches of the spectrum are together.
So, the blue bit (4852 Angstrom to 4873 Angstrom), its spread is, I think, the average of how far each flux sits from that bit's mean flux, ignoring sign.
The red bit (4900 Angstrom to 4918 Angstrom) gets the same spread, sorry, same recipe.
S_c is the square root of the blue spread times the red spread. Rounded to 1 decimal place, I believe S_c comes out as 5.3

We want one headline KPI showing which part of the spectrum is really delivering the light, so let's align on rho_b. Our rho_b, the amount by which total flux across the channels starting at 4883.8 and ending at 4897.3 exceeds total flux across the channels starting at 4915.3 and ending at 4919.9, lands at 270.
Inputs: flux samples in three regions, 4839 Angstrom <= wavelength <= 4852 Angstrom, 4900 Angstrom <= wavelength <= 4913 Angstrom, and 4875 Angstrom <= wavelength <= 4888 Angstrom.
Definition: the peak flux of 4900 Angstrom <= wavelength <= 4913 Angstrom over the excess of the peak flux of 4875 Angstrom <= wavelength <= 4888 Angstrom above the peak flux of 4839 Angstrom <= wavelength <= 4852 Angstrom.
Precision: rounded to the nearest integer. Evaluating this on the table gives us 54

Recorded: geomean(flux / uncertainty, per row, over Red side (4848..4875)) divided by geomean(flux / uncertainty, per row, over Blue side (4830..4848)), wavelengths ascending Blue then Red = 0.66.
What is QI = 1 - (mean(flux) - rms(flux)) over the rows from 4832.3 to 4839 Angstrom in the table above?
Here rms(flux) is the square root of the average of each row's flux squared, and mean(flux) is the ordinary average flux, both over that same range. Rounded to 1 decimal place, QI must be 1.2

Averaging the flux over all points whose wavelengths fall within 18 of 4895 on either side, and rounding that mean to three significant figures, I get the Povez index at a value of 66.9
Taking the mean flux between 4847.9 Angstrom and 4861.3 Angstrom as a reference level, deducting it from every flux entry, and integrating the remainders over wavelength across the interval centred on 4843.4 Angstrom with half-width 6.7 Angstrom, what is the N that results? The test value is 59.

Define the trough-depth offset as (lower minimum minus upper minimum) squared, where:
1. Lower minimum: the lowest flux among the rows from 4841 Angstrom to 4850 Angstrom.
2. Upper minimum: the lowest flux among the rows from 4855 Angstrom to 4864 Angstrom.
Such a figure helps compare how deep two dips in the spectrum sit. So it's 0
